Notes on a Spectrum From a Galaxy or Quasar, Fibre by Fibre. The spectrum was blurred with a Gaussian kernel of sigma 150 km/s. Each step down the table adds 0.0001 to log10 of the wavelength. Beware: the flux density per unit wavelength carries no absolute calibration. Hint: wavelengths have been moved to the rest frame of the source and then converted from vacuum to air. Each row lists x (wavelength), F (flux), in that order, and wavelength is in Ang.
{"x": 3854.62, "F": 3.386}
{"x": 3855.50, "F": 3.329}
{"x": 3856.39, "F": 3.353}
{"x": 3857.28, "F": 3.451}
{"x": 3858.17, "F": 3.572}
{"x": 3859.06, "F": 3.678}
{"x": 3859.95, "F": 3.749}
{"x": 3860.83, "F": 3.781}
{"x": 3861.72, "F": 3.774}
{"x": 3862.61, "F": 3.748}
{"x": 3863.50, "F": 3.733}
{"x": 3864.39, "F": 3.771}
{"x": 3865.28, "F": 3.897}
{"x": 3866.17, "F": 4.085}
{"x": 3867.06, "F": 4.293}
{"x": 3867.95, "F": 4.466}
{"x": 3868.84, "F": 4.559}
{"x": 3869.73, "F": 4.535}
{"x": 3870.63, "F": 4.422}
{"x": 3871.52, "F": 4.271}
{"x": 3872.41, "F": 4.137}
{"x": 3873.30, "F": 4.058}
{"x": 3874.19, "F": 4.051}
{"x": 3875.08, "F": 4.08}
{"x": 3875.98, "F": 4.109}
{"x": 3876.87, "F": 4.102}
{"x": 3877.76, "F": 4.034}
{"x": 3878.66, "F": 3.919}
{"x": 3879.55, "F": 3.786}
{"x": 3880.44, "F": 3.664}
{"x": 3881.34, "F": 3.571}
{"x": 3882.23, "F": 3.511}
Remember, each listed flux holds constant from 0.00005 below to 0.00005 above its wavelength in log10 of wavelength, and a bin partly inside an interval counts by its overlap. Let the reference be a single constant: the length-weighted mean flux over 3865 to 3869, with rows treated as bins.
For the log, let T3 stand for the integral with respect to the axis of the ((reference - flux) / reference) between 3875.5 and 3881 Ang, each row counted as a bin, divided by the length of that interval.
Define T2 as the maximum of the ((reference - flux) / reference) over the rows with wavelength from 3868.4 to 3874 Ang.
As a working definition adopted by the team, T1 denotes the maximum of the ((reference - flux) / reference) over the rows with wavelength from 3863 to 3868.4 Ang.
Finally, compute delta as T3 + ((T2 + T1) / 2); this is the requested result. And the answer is 0.16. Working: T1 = 0.123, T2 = 0.046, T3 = 0.08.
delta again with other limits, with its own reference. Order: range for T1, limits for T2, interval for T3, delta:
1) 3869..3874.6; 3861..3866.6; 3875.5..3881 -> 0.16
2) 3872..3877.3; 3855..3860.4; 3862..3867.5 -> 0.21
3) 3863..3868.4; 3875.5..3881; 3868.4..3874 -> 0.12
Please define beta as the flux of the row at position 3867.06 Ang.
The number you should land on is 4.293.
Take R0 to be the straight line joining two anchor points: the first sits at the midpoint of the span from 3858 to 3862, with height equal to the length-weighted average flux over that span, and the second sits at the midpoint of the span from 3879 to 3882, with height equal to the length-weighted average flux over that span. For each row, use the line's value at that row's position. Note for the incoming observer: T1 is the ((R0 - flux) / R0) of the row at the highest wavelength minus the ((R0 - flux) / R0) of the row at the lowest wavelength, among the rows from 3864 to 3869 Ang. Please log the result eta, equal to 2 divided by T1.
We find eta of -9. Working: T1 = -0.22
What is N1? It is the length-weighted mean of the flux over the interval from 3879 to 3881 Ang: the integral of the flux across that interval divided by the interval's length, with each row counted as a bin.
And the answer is 3.7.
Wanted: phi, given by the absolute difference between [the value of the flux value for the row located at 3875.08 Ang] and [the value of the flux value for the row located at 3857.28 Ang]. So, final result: 0.63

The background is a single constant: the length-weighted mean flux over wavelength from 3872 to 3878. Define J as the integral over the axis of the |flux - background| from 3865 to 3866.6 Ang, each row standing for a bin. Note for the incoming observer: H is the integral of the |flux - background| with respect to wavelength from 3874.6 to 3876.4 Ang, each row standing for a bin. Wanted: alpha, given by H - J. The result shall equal -0.1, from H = 0.0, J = 0.14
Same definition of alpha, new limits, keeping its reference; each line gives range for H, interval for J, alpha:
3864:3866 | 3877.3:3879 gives 0.3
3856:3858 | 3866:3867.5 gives 1.1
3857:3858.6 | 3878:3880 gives 0.5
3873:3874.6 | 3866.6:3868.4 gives -0.5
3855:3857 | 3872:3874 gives 1.4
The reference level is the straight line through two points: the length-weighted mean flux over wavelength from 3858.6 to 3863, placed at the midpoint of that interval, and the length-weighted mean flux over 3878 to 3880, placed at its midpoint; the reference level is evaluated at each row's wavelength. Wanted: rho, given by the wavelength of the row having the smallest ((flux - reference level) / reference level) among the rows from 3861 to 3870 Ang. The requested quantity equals 3863.50 Ang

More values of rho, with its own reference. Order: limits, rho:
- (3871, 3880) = 3879.55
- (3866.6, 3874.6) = 3874.19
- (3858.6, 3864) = 3859.06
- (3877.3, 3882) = 3881.34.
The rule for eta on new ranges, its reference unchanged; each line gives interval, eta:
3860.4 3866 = -59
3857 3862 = -22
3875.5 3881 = 17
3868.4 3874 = 15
